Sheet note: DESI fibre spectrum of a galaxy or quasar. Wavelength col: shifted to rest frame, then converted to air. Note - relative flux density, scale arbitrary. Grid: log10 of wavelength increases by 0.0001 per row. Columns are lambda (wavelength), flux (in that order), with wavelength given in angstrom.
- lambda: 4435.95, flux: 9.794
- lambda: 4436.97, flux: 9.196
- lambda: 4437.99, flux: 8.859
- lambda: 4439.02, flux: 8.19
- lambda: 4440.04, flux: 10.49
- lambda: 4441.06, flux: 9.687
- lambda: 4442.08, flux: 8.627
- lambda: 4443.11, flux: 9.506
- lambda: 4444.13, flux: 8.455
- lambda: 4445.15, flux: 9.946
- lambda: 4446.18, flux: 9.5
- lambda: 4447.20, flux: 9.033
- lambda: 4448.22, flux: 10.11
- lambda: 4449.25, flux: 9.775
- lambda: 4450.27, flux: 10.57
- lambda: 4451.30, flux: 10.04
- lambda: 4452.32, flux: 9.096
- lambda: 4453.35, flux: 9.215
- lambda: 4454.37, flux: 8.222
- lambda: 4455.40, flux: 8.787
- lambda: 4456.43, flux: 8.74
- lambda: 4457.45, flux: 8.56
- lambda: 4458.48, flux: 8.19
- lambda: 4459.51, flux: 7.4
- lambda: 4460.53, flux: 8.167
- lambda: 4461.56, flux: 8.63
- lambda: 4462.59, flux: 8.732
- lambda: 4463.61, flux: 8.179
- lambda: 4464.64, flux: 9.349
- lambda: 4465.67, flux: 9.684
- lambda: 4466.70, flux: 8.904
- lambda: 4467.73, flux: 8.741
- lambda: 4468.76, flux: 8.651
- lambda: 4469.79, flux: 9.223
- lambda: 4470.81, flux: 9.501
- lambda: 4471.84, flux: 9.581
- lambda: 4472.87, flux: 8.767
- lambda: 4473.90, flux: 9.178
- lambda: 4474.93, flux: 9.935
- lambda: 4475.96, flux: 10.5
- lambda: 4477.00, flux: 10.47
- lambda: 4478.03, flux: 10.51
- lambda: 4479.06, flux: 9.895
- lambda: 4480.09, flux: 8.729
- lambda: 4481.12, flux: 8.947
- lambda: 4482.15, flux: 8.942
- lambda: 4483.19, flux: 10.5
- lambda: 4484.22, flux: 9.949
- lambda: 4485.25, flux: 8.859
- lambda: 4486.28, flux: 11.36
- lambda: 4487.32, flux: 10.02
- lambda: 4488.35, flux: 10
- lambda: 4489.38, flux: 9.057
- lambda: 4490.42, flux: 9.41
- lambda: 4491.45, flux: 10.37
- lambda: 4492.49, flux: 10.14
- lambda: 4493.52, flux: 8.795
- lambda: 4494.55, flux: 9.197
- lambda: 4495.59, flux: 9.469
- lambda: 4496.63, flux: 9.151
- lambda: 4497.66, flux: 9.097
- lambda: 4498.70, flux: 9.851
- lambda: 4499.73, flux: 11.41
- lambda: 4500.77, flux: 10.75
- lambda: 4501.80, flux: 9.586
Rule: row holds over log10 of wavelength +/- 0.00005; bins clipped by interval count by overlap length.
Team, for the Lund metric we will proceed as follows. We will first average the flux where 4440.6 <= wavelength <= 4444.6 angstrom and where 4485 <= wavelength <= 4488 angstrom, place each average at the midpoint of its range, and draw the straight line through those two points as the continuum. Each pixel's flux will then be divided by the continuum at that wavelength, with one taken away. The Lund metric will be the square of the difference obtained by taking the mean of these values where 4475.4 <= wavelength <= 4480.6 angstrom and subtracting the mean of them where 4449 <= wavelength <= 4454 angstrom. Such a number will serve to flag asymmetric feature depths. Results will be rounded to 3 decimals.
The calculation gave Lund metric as 0.001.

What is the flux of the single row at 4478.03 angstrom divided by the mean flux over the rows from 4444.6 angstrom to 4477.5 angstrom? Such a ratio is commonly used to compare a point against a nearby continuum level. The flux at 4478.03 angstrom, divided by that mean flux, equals 1.15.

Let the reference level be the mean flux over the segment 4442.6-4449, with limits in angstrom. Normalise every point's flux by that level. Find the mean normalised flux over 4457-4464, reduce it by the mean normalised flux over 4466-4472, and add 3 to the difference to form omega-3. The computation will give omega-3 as 2.91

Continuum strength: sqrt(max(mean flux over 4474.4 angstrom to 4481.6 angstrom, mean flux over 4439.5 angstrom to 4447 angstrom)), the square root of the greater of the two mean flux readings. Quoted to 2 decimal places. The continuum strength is 3.14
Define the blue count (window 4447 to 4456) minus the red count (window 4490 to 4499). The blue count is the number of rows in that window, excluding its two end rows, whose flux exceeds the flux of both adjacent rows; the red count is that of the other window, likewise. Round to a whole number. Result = 1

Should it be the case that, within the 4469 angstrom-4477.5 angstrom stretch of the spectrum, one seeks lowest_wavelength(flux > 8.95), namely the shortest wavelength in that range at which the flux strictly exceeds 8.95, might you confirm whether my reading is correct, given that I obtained 4469.79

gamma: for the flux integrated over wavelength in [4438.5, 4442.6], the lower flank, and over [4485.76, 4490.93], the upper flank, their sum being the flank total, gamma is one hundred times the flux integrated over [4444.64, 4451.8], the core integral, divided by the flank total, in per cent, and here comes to 79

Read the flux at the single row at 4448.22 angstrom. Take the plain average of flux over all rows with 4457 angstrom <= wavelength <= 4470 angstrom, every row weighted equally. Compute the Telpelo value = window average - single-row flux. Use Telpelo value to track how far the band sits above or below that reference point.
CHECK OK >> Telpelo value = -1.5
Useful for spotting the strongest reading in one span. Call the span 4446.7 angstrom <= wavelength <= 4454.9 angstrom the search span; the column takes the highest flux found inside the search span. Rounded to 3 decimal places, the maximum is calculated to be 10.570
